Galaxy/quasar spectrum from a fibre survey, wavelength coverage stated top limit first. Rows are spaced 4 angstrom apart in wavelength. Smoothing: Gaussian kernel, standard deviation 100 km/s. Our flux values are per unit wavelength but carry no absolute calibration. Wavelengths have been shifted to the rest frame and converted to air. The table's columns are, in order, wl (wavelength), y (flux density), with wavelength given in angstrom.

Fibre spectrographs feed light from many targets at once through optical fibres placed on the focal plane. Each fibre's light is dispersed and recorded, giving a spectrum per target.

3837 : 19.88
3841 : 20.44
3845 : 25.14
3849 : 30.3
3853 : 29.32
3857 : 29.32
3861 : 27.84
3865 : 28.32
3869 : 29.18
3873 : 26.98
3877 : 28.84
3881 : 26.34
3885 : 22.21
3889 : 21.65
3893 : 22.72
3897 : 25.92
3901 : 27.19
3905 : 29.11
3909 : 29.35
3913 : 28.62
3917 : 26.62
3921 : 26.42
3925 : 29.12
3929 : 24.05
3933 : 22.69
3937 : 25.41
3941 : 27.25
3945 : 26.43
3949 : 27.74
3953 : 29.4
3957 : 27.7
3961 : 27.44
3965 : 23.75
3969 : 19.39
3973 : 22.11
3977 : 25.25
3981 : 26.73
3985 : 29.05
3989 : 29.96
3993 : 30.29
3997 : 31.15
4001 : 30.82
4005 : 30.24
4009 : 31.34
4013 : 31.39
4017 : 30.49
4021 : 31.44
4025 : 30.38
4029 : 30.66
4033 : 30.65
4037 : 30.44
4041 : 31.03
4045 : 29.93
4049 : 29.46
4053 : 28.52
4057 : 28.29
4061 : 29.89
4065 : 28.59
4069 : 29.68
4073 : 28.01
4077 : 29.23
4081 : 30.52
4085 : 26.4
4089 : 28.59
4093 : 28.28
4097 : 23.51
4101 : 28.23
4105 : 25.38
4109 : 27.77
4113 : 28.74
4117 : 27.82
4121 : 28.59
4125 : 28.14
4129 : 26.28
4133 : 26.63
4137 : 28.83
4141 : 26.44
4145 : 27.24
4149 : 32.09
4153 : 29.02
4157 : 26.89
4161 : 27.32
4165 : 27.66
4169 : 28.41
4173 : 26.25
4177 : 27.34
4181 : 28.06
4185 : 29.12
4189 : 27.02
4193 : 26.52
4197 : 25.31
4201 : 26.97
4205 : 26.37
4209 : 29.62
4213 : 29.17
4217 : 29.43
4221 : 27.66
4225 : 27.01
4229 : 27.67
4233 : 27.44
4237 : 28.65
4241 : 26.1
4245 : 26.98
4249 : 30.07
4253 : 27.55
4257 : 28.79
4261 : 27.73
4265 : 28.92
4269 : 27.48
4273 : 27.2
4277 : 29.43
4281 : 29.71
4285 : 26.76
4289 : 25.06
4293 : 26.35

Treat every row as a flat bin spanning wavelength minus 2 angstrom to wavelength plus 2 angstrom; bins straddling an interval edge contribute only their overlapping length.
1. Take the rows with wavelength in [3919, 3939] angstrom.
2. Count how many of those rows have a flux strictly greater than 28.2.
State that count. 1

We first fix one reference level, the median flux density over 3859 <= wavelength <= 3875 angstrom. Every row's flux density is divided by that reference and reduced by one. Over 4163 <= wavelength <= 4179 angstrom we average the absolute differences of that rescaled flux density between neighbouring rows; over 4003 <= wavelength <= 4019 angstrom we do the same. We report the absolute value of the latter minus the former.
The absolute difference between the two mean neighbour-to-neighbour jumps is 0.023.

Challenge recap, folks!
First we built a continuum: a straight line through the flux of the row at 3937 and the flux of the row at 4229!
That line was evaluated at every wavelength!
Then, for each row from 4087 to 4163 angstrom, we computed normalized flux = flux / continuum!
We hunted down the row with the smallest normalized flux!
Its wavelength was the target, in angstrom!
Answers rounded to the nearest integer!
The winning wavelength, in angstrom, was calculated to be 4097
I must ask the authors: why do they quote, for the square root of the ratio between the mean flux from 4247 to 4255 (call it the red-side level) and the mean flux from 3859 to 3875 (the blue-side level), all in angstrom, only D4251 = 1.01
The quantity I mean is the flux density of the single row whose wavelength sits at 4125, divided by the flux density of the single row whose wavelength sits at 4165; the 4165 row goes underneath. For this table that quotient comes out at 1.02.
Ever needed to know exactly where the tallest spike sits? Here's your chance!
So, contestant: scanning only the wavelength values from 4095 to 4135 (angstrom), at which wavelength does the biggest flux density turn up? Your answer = 4113 angstrom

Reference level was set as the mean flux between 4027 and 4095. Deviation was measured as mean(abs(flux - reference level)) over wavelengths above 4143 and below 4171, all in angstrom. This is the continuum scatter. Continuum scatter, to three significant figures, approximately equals 1.72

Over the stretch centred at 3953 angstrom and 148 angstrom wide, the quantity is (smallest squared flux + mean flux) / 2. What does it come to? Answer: 202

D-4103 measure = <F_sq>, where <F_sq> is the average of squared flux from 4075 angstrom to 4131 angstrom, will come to 769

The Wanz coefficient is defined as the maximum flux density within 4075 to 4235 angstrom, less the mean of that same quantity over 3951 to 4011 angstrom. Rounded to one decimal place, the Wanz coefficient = 4.4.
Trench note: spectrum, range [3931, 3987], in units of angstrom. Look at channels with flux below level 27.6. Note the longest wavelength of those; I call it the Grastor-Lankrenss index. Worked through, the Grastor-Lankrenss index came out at 3981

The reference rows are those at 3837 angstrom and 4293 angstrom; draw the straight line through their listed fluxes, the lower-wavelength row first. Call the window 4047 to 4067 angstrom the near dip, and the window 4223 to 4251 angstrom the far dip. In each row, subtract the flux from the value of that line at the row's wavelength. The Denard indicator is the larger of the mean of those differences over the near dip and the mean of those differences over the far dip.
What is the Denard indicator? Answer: -2.1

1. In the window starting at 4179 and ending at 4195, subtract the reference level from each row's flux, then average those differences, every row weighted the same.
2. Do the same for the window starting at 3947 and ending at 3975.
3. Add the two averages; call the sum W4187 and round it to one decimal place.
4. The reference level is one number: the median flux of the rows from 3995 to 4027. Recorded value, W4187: -8.9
